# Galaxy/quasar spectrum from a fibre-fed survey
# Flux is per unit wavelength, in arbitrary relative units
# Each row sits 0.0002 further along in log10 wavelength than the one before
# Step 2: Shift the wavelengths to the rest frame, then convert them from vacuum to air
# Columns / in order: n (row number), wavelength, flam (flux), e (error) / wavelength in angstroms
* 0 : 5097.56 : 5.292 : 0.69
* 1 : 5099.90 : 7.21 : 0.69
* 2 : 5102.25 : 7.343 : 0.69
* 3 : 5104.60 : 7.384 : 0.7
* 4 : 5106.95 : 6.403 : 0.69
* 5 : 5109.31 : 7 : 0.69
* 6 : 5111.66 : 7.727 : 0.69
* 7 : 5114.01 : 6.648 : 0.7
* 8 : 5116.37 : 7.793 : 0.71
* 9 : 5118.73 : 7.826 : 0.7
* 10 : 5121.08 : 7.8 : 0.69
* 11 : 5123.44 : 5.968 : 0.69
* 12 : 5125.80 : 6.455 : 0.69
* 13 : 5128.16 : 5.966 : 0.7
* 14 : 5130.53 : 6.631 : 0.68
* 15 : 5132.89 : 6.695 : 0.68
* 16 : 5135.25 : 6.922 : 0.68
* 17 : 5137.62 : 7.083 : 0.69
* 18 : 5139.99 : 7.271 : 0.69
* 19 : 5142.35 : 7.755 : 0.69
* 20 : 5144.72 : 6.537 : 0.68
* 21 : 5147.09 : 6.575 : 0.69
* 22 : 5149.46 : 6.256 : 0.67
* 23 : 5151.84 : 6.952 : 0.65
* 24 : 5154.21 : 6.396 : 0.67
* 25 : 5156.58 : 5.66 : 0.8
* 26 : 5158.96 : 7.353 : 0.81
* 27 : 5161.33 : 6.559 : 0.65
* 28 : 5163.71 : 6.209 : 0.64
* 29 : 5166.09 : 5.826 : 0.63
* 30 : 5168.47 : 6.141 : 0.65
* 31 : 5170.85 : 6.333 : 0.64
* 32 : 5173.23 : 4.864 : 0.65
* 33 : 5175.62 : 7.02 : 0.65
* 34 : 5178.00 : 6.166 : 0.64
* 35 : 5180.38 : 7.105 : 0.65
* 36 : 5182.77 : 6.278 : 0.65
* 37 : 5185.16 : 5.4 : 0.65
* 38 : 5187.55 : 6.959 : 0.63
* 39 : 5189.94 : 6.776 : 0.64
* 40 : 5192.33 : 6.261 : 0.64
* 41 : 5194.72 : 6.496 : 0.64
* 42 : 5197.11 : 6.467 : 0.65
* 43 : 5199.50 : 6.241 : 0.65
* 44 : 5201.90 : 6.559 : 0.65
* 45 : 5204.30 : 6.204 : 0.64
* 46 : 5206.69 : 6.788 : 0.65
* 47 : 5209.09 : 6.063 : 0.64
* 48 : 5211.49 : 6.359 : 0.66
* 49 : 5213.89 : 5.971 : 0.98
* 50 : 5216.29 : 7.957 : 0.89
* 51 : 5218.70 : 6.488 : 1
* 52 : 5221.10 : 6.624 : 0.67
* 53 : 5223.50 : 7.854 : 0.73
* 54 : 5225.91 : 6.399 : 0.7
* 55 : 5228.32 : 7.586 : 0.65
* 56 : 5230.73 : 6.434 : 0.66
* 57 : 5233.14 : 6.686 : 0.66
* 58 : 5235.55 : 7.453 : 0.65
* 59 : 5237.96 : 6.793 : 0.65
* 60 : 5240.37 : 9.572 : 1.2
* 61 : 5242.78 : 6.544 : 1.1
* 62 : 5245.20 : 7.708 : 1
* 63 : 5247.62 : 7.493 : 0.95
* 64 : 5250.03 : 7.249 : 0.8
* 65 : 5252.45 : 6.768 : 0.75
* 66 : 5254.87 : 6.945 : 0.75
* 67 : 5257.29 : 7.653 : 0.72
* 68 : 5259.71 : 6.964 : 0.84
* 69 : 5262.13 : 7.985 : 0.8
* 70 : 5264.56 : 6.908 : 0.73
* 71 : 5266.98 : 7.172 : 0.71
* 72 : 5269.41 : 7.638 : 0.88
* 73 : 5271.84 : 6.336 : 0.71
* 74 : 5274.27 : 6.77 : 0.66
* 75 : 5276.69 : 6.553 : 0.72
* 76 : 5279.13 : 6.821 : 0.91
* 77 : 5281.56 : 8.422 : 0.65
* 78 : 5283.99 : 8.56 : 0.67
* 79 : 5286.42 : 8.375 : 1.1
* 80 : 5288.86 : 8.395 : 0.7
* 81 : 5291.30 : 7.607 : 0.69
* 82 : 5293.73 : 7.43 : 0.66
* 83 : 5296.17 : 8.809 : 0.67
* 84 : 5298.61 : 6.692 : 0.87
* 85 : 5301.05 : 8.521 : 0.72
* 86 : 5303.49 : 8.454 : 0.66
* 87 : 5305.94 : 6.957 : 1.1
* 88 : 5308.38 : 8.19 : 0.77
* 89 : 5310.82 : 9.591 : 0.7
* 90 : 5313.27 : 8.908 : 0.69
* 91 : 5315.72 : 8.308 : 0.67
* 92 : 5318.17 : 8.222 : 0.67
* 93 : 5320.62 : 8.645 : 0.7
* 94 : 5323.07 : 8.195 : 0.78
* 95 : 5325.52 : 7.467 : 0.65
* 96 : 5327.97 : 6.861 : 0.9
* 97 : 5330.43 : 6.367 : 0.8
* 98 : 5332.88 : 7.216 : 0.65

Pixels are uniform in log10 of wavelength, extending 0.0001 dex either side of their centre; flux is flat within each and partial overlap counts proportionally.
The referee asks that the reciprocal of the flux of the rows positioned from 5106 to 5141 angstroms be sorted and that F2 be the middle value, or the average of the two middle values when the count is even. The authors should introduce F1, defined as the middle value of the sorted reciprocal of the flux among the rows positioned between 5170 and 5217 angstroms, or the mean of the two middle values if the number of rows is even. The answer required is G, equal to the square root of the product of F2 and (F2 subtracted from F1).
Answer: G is 0.044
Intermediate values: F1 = 0.158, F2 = 0.144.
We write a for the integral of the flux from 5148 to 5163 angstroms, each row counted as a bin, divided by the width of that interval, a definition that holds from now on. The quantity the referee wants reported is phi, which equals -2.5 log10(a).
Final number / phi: -2.04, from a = 6.5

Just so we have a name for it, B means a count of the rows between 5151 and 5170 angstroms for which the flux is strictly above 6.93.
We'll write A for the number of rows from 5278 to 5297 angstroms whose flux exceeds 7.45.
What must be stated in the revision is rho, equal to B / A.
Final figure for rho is 0.33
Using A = 6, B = 2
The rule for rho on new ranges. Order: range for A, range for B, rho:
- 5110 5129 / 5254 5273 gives 1.50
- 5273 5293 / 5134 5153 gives 0.80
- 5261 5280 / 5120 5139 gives 1.00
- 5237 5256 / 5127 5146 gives 1.00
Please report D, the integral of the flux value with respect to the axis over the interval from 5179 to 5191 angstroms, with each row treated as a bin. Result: 78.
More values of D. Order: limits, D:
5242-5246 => 28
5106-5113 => 49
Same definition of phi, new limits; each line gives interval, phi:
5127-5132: -2.00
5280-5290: -2.31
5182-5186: -1.91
